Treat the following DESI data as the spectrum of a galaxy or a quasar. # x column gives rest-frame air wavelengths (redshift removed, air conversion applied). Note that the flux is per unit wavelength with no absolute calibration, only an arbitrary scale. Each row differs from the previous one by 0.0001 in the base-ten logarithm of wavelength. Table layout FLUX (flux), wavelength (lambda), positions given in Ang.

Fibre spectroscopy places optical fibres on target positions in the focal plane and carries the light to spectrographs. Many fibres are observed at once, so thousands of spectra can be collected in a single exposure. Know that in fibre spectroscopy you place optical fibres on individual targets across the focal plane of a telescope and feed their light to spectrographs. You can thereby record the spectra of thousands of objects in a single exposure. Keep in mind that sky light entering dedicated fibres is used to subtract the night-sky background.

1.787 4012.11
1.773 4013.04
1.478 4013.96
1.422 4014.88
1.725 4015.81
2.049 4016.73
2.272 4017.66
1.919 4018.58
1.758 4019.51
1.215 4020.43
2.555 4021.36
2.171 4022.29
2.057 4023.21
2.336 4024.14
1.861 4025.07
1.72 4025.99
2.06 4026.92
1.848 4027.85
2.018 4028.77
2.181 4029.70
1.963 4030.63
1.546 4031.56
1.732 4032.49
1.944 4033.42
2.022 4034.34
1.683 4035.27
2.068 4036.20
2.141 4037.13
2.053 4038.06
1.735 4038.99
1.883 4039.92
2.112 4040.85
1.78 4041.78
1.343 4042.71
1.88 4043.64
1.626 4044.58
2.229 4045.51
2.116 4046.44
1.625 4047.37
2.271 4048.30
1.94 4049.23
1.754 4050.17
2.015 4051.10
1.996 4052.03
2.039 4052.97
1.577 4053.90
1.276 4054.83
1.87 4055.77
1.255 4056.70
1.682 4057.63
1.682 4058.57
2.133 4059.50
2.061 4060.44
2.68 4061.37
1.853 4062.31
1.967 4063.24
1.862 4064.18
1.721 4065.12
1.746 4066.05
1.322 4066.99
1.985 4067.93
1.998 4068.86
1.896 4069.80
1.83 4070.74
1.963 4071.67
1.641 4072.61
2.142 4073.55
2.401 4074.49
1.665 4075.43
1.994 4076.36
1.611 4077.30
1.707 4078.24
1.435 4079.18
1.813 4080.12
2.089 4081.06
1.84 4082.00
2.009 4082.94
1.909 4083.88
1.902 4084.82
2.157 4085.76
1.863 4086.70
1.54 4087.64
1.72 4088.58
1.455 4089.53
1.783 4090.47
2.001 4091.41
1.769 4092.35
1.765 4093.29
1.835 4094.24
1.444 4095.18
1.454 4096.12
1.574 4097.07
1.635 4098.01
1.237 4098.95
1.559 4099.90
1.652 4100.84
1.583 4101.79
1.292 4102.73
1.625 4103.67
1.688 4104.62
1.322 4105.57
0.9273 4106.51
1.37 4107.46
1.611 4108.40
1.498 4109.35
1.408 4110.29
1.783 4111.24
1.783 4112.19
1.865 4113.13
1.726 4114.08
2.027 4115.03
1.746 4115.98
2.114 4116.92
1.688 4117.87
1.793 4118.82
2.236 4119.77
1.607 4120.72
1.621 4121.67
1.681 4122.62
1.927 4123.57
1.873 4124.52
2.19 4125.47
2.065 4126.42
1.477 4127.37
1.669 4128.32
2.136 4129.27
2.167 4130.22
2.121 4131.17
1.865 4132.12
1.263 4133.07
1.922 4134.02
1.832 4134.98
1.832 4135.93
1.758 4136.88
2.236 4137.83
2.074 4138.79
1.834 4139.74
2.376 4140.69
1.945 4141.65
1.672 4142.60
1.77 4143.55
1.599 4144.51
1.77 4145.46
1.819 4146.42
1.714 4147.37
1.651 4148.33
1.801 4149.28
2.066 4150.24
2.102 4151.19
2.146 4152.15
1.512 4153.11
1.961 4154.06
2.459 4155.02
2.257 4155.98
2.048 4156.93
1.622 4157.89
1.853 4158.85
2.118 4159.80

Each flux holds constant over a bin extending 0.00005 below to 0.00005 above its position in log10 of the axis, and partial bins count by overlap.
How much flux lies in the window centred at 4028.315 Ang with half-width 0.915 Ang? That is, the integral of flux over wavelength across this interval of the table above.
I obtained 3.6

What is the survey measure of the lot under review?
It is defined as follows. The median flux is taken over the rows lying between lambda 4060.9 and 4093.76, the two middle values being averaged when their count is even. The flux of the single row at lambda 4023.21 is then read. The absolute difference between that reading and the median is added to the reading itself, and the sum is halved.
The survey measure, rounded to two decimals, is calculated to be 1.13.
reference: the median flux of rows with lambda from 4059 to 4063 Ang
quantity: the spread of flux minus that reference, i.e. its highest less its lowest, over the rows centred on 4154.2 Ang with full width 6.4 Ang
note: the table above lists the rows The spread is 0.95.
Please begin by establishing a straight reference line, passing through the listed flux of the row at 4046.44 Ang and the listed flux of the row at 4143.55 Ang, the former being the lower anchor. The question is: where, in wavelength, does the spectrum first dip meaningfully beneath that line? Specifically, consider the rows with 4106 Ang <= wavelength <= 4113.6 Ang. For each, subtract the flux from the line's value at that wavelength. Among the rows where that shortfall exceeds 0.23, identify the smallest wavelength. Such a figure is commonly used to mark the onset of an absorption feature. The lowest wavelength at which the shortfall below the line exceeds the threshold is 4106.51 Ang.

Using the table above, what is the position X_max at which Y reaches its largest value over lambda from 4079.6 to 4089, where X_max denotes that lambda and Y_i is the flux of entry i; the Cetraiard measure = 4085.76 Ang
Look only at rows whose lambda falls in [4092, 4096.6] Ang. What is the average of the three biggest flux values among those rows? 1.79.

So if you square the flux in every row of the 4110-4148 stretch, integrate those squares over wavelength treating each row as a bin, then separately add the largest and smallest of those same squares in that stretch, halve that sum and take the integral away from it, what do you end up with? -129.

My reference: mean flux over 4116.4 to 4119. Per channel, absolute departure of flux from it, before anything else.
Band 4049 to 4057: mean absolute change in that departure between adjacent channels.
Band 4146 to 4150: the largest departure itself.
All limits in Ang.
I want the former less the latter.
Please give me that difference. 0.00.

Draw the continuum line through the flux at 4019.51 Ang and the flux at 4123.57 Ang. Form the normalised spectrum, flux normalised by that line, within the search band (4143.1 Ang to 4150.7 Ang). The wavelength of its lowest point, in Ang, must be 4144.51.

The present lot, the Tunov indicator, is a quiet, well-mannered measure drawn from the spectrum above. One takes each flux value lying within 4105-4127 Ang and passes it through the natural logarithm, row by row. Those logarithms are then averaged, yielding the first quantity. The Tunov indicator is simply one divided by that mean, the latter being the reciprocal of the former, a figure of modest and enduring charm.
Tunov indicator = 1.88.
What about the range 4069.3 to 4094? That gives 1.66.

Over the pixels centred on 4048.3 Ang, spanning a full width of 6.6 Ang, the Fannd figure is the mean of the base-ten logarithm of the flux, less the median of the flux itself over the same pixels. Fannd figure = -1.72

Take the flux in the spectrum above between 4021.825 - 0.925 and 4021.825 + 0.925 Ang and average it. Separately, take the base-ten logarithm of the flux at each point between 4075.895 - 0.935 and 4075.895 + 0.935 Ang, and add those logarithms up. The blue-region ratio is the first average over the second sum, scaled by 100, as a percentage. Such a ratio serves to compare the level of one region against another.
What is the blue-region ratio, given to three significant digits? 453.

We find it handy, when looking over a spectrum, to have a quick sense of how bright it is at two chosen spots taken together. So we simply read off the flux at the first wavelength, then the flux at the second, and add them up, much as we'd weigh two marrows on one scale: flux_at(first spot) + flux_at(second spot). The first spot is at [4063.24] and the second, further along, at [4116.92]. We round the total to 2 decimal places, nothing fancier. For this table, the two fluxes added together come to 4.08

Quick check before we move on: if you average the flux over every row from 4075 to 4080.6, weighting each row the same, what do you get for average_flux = 1.7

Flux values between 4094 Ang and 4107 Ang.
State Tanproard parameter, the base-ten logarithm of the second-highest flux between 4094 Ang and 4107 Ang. 0.227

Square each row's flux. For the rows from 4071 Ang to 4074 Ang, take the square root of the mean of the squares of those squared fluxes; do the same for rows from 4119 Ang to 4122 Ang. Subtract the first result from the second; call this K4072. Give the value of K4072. -0.21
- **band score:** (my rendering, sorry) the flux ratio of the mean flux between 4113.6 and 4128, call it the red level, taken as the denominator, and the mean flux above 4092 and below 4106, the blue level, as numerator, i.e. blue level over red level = 0.84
